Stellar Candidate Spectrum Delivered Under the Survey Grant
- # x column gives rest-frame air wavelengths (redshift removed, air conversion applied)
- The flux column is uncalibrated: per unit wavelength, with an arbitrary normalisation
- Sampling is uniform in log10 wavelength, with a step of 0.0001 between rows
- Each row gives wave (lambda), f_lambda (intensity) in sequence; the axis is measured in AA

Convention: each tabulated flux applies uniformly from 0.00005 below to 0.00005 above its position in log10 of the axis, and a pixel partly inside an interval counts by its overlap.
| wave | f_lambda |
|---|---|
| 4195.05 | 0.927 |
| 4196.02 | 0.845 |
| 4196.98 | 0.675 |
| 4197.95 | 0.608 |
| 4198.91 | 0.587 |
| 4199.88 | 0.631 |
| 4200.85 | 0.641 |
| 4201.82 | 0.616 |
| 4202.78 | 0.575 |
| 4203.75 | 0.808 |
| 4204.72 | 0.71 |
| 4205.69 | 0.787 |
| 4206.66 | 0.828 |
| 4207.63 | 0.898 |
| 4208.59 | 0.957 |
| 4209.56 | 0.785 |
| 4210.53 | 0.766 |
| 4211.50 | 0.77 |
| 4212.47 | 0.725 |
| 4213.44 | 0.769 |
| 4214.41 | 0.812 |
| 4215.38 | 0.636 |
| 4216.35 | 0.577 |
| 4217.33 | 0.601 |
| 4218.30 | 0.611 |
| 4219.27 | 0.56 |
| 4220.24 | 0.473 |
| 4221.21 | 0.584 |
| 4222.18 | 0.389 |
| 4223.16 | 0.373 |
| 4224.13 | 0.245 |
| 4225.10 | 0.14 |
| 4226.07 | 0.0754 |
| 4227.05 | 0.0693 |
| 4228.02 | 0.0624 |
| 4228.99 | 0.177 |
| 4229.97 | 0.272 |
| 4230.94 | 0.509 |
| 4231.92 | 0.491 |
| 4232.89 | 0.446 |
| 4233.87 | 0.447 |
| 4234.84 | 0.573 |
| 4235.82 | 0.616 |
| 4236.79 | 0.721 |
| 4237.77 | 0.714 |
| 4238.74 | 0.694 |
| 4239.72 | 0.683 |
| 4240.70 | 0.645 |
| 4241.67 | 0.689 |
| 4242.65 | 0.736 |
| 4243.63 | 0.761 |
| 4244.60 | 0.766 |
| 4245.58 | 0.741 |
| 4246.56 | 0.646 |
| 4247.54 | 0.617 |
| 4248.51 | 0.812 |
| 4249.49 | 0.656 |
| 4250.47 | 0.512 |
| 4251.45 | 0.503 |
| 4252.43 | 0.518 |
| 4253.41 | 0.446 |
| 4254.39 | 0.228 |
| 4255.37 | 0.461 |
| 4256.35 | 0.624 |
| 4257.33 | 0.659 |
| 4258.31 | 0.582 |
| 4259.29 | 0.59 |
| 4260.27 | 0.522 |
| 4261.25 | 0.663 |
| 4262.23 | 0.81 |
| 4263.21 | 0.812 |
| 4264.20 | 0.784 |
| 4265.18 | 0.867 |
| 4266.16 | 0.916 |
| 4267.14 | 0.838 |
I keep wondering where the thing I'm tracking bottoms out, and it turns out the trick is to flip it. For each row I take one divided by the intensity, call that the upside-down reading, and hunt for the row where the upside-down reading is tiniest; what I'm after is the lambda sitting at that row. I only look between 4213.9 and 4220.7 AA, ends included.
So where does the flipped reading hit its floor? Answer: 4214.41 AA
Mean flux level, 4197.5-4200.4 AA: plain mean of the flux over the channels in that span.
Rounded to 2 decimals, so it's 0.61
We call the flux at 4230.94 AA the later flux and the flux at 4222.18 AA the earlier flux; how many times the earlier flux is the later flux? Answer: 1.3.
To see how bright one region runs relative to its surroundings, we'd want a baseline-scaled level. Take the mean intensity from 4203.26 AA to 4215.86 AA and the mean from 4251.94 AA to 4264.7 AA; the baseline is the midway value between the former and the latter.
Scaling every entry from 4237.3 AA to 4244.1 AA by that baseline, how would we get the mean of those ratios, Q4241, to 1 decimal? 1.0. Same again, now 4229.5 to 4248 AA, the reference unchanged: 0.9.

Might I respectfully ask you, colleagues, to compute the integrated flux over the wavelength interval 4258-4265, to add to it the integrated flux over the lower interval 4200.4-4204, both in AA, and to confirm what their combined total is 7.2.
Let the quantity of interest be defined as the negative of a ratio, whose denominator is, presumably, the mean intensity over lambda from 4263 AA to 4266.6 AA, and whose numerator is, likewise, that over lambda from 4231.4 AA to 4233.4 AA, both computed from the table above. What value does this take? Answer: -0.6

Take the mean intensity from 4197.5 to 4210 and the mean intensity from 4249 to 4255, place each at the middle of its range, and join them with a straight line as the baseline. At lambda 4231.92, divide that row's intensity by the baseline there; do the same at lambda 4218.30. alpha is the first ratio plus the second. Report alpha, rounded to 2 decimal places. 1.79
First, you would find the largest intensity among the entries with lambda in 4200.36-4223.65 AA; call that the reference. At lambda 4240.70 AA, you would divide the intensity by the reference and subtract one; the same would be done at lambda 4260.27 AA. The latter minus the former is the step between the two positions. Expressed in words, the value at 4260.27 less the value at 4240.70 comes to -0.1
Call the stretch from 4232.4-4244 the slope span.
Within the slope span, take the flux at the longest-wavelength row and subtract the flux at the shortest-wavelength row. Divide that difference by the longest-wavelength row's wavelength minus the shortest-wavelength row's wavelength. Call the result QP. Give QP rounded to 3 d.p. 0.029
